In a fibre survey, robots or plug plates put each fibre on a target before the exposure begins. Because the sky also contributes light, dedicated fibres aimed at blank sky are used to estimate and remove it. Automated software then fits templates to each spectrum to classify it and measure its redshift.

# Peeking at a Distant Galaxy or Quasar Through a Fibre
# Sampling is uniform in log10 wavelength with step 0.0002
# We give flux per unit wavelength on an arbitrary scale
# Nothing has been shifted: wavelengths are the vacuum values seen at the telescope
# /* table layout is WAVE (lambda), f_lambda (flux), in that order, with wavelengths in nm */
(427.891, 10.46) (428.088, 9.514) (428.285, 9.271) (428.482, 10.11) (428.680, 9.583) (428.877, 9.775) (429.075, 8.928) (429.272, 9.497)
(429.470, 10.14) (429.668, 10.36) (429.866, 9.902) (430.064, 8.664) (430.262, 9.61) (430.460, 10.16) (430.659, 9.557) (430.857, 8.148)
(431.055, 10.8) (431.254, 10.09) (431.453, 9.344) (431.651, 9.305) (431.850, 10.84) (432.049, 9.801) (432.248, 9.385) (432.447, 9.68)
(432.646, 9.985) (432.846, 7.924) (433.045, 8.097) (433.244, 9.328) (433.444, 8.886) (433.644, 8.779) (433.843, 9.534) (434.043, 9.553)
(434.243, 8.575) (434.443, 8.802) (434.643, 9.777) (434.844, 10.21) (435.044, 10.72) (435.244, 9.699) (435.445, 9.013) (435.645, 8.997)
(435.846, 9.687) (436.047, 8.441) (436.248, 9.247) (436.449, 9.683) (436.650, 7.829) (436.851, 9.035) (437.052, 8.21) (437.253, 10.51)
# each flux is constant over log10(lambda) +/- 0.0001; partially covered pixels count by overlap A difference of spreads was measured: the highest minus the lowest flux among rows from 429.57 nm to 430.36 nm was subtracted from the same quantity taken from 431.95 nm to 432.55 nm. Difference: -1.3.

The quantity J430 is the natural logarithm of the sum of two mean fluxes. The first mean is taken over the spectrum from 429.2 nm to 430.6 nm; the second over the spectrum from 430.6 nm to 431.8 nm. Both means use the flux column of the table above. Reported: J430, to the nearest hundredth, 2.96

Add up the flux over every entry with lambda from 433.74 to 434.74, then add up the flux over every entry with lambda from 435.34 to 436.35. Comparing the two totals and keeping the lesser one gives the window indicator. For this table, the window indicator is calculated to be 45.4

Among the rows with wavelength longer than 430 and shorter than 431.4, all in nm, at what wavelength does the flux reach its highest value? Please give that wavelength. 431.055 nm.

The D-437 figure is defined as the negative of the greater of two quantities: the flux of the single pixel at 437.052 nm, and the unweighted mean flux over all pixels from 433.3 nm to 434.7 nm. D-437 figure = -9.1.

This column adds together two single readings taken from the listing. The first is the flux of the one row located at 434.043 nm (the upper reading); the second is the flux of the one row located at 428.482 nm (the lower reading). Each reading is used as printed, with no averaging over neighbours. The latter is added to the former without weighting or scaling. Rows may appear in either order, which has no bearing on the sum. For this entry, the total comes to 19.7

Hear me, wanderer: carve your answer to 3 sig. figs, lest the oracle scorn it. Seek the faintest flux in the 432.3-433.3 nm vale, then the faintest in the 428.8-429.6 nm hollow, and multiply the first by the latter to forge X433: 70.7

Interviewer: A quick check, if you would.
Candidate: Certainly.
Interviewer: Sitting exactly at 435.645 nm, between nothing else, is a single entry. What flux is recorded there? 8.997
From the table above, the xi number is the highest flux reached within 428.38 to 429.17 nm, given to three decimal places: 10.110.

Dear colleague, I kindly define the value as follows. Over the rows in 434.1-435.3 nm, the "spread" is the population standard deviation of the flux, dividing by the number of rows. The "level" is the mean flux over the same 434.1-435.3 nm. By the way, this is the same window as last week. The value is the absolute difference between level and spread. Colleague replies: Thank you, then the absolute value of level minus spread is 8.88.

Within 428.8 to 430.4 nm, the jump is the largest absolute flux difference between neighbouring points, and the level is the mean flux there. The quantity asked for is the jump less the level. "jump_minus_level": -8.4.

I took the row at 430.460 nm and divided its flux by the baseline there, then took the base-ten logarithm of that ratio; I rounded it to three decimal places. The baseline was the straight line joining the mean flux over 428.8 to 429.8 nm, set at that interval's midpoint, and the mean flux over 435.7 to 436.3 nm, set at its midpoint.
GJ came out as 0.023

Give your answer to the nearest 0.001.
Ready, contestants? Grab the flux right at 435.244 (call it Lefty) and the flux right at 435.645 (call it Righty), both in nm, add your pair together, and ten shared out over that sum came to 0.535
